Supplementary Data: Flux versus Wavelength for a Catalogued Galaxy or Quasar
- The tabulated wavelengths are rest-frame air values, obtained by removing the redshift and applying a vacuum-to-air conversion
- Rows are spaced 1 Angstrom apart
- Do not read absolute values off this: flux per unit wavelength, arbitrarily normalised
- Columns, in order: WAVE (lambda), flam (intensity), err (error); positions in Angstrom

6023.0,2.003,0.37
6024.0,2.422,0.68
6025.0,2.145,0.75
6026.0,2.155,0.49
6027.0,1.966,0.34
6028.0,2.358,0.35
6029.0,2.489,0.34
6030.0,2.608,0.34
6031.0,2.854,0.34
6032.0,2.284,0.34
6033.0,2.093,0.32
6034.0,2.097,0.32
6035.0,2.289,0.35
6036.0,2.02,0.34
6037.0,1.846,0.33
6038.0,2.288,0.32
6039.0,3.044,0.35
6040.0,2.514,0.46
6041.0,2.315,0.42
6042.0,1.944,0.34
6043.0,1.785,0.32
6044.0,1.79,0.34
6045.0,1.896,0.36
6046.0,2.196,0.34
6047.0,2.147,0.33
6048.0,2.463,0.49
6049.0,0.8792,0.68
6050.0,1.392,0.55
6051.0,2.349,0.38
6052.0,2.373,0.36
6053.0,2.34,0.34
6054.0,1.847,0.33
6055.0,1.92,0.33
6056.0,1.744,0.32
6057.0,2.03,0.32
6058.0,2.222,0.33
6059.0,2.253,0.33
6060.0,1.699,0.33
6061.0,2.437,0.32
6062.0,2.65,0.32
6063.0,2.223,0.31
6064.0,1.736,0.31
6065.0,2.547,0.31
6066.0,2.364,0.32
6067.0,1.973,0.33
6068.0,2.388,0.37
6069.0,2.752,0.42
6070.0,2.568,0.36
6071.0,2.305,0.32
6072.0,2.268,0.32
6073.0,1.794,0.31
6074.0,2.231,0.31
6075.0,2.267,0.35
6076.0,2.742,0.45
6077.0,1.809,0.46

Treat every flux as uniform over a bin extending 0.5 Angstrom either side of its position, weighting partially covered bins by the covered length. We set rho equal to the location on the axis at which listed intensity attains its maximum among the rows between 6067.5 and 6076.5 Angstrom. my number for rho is 6069.0 Angstrom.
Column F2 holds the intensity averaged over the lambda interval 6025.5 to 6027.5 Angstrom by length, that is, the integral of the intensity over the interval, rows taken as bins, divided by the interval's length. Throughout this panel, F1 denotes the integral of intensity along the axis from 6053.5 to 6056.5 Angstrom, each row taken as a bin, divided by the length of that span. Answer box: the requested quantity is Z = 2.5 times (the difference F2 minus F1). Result 0.6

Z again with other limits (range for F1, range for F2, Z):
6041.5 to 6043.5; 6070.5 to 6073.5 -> 0.6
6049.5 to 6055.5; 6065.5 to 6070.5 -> 0.9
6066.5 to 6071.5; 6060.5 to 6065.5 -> -0.2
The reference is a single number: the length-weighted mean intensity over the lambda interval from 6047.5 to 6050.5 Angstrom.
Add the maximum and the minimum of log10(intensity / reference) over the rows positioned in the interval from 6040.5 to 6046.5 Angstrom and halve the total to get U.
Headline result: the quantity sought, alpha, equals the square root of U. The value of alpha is 0.332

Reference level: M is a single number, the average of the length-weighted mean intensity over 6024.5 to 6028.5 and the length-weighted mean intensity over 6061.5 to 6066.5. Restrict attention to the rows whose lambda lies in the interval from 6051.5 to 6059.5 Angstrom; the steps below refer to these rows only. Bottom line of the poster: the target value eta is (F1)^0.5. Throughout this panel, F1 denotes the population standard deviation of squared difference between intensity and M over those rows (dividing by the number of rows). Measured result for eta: 0.28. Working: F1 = 0.080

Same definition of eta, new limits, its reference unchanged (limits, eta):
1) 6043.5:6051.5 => 0.77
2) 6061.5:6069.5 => 0.31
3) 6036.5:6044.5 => 0.45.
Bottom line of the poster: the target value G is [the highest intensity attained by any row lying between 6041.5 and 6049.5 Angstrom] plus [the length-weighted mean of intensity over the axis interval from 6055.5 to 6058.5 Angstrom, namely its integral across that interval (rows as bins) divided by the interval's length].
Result 4.5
